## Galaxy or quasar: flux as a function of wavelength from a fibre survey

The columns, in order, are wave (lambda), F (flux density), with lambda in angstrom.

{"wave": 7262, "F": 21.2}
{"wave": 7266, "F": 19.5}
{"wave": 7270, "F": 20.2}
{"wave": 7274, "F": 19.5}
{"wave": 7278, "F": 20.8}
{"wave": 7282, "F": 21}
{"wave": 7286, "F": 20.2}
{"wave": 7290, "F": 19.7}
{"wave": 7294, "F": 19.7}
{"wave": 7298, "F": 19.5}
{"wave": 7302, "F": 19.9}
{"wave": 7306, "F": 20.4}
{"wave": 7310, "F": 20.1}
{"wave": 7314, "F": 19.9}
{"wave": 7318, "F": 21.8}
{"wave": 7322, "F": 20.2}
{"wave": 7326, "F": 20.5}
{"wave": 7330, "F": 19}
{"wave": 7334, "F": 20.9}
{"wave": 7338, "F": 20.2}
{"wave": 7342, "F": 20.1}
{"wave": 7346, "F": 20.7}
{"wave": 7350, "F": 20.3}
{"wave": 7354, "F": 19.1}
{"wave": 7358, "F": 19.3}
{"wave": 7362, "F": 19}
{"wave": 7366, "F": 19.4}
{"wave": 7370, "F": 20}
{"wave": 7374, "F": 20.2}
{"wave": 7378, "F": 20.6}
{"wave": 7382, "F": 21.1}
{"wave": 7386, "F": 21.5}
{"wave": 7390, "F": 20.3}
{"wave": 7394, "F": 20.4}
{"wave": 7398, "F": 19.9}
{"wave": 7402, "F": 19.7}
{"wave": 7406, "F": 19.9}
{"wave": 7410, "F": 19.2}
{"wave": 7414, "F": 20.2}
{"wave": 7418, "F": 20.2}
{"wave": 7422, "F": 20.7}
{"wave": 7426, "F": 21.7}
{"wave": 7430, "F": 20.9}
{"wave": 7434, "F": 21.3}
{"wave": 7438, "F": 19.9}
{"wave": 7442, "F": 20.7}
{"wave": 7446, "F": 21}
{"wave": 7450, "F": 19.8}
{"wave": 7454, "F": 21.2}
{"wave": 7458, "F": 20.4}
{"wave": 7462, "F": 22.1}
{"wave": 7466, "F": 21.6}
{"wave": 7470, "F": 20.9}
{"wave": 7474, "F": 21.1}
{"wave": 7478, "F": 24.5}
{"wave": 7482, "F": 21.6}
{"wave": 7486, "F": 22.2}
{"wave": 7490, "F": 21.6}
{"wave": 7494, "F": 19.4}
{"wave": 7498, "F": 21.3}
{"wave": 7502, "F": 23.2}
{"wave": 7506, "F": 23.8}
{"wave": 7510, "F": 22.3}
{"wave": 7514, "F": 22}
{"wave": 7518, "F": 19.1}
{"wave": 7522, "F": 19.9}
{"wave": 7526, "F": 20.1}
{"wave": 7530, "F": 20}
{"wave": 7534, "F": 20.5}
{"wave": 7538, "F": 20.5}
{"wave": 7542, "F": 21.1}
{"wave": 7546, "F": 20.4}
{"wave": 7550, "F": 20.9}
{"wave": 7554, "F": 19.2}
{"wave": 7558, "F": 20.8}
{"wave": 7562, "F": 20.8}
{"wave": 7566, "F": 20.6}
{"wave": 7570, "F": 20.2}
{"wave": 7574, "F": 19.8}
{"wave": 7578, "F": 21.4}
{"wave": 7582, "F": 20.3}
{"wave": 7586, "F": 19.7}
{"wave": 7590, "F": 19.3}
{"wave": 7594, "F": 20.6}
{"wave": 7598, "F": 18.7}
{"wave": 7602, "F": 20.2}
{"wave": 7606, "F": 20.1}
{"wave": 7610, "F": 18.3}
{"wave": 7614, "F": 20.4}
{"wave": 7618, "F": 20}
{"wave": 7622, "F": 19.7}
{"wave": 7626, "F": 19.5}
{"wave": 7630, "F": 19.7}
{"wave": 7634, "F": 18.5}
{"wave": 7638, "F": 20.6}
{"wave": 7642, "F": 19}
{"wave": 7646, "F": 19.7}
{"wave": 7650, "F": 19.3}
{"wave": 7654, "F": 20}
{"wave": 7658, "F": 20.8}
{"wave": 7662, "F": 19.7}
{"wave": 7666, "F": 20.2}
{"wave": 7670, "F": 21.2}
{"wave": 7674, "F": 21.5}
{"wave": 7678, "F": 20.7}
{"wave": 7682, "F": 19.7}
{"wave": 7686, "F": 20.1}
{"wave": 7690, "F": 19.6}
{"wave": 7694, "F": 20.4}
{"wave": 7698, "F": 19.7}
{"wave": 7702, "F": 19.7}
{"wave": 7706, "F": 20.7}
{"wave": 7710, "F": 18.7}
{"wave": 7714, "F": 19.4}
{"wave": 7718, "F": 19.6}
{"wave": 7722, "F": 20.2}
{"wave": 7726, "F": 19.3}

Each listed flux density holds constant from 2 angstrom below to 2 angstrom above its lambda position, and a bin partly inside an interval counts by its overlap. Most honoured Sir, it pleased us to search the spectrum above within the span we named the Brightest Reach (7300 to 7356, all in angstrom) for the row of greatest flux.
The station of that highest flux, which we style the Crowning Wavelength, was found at 7318 angstrom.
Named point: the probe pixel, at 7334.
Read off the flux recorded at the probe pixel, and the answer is 20.9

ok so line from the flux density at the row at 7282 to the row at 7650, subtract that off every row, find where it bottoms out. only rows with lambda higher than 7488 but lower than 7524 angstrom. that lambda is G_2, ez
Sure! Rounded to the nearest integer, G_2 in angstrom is 7518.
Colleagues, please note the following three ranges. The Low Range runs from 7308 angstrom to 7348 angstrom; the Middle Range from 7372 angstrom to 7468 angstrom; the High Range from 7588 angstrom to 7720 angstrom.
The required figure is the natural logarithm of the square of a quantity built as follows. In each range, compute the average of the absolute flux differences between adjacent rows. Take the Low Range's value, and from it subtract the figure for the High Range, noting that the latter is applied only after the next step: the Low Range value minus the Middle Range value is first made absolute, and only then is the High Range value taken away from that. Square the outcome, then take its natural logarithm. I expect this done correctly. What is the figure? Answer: -1.0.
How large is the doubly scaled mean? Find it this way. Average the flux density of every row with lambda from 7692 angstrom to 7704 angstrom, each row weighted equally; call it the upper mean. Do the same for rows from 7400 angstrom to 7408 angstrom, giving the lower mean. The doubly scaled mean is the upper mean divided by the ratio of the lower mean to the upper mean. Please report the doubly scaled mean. 20.1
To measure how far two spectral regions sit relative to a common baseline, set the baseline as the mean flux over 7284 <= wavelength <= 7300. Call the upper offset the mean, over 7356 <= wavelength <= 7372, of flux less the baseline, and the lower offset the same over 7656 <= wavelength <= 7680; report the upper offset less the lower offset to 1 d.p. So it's -1.3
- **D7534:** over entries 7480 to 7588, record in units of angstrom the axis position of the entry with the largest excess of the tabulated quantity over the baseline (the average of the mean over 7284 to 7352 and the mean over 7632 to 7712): 7506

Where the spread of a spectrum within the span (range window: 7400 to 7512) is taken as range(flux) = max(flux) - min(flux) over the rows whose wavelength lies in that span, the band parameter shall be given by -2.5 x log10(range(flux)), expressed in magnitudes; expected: -1.81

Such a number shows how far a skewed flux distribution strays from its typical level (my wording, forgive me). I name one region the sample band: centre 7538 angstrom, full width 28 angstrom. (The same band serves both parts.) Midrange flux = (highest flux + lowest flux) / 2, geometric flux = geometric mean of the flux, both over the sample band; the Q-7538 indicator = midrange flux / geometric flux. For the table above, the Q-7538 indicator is 1.00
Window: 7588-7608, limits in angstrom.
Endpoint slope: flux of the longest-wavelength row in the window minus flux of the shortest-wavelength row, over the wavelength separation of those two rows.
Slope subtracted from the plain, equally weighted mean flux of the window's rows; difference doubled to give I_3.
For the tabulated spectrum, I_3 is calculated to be 39.5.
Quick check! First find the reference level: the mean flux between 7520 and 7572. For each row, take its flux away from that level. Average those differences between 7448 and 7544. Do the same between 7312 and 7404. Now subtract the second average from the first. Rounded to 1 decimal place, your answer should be -1.1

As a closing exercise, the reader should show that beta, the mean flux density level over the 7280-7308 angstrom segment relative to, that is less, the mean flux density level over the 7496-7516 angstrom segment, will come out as -2.5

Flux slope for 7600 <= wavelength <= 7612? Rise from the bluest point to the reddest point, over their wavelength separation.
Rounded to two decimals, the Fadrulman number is -0.24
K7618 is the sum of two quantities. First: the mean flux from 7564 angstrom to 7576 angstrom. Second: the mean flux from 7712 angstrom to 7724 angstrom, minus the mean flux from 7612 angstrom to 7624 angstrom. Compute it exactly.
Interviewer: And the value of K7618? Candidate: 19.9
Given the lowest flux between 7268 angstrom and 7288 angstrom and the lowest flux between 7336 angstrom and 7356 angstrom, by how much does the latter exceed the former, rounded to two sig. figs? -0.40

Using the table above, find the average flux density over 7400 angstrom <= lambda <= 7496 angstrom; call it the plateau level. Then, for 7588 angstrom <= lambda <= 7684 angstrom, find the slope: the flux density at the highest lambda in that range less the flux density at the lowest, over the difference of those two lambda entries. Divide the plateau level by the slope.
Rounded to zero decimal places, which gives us 4809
